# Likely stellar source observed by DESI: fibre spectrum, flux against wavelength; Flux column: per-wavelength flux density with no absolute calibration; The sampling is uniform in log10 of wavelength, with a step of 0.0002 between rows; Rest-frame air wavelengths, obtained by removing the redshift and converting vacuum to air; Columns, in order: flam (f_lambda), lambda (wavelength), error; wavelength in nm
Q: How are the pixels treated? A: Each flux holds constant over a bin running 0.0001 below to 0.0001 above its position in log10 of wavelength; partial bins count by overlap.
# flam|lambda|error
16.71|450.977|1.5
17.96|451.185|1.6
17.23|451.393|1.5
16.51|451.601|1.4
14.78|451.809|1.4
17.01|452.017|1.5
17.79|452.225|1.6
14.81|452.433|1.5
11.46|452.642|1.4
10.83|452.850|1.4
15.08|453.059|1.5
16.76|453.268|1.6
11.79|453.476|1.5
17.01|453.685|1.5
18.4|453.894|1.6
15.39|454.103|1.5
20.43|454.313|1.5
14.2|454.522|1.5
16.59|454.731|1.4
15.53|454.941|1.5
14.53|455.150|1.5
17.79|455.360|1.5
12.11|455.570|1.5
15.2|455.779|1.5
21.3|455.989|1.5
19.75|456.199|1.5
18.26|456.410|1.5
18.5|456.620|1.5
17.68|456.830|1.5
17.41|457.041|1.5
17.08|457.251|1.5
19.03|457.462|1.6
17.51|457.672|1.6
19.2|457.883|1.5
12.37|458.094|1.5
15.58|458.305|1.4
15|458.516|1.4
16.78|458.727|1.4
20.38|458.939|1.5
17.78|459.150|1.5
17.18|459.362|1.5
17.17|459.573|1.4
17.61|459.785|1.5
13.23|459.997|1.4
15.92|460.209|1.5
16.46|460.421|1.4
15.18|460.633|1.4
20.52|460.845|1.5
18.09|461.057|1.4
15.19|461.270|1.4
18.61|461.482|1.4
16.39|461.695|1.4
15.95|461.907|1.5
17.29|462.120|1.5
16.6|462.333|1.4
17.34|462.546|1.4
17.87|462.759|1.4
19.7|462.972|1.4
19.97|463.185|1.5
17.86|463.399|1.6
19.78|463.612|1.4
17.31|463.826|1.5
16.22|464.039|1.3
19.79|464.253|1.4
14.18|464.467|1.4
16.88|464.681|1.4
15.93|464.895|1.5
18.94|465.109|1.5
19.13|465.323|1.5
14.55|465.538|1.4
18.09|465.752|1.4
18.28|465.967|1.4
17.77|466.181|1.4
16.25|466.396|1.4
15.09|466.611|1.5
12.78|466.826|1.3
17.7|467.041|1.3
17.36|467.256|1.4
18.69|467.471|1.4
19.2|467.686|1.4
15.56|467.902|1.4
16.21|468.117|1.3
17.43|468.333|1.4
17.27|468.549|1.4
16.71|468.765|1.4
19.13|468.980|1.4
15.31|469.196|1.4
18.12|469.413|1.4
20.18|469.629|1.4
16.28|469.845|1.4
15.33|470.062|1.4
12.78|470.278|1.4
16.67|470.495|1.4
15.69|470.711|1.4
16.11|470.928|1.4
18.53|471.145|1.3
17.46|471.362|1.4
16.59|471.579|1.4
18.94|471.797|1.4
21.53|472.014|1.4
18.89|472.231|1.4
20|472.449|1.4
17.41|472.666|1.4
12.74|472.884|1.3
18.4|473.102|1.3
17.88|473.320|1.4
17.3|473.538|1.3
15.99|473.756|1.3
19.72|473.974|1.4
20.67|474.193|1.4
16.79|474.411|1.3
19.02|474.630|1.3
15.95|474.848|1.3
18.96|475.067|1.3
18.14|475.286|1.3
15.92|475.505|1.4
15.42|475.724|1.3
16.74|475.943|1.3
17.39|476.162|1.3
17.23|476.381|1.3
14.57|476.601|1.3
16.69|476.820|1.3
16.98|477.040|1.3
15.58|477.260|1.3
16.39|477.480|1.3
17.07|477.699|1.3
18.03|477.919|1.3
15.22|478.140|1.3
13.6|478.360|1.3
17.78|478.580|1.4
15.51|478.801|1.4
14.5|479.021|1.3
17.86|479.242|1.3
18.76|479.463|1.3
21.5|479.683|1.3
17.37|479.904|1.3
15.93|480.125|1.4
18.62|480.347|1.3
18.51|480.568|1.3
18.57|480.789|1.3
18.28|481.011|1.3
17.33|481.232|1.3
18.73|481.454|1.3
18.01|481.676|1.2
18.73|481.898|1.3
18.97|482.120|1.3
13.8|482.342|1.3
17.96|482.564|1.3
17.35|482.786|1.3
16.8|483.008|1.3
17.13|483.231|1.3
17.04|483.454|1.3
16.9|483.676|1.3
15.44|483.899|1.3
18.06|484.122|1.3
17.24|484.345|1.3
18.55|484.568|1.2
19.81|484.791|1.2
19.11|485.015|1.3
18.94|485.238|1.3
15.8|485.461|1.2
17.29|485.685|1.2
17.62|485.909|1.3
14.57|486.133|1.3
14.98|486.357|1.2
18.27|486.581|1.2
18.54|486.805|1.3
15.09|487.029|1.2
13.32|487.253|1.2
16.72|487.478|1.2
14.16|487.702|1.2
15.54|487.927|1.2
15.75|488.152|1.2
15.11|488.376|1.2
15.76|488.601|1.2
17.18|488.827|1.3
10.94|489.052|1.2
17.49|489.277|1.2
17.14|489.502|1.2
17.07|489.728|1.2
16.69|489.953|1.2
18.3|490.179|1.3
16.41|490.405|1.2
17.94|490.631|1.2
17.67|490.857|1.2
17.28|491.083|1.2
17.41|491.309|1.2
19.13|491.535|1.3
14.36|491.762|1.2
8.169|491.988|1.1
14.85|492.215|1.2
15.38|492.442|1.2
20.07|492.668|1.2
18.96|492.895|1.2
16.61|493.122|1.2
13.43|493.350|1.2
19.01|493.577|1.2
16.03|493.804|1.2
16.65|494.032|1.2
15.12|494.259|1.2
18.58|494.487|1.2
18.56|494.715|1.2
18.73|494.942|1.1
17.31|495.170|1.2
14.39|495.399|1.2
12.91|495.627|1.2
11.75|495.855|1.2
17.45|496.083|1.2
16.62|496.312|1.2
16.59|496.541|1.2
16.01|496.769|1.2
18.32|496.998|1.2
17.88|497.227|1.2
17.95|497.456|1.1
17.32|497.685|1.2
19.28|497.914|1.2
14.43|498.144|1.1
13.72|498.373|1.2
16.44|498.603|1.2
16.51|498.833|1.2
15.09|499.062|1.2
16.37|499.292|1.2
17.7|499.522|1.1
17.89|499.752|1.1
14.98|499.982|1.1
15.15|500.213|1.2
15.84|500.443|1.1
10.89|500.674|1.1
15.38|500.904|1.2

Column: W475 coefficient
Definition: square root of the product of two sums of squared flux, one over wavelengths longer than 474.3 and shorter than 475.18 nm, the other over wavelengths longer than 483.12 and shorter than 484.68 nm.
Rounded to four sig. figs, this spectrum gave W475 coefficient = 1615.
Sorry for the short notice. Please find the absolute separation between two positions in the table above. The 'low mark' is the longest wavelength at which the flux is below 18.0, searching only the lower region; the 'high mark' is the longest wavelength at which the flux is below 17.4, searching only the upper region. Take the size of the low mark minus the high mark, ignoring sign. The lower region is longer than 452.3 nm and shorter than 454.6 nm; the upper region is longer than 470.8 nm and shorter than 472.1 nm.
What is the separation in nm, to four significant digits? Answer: 17.06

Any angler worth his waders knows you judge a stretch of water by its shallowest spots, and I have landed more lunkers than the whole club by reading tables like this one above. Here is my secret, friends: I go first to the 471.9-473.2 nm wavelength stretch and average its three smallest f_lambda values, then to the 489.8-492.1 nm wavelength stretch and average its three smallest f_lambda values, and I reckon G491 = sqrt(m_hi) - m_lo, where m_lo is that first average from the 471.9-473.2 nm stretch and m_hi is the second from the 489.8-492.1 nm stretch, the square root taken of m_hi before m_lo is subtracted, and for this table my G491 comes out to -13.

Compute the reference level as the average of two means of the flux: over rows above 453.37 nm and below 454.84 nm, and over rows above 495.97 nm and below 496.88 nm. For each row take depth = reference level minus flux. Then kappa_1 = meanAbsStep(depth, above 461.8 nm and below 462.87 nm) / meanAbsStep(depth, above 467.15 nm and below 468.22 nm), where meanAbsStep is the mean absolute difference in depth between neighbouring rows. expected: 0.54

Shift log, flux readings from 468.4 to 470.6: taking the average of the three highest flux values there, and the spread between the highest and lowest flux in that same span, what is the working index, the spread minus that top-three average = -11.7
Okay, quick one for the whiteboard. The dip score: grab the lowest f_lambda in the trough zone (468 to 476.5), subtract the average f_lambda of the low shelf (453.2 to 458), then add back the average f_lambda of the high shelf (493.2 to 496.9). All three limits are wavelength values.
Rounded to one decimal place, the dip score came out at 11.9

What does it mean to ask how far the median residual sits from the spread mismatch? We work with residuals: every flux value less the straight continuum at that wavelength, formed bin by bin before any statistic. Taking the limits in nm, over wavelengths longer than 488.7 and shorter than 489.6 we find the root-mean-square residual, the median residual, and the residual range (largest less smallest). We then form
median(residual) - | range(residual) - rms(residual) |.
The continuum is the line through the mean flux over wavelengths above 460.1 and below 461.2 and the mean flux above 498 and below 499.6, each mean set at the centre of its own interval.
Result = -2.7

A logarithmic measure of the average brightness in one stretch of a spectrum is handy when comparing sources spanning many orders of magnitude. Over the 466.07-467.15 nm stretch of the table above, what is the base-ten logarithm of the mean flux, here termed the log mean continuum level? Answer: 1.20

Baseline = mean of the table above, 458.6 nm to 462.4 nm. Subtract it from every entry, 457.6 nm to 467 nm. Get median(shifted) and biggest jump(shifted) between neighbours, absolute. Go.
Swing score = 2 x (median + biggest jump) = 14.1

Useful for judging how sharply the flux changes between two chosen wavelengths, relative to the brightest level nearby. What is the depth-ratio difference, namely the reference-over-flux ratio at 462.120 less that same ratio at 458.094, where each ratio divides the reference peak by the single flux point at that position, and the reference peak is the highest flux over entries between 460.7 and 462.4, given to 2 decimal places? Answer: -0.47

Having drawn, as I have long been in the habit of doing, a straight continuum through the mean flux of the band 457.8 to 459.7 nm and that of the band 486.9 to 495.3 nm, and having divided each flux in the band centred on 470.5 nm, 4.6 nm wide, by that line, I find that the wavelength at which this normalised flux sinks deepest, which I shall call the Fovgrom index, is 470.278 nm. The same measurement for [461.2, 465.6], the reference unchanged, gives 464.467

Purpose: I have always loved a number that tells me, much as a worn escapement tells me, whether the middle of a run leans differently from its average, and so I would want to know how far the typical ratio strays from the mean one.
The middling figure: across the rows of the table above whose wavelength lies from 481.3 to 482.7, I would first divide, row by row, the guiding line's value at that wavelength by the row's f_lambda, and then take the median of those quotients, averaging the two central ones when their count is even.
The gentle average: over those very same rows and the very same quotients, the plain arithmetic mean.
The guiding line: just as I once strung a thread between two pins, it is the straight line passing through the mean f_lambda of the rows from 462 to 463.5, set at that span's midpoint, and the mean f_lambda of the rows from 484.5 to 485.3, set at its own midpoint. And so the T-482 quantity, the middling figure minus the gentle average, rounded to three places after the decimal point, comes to -0.053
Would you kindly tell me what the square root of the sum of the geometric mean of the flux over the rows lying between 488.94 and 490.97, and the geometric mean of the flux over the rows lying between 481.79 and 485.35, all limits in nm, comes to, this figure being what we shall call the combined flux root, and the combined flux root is 5.83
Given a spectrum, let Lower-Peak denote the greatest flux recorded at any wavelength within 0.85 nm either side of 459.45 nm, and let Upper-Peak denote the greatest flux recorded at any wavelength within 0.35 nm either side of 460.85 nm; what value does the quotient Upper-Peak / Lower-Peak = 1.01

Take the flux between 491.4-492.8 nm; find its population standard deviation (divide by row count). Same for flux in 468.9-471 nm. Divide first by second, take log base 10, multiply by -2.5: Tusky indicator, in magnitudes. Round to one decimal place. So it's -0.7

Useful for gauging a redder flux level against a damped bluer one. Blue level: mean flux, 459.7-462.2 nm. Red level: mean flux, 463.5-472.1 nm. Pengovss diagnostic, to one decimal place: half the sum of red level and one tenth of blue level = 9.4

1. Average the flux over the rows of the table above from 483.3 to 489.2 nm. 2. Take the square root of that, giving 4.06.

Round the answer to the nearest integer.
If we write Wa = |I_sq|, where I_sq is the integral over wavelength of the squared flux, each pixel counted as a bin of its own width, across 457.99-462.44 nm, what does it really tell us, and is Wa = 1248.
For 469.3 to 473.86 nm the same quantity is 1382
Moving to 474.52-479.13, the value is 1266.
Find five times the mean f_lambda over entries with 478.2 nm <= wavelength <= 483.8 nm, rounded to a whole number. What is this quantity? 87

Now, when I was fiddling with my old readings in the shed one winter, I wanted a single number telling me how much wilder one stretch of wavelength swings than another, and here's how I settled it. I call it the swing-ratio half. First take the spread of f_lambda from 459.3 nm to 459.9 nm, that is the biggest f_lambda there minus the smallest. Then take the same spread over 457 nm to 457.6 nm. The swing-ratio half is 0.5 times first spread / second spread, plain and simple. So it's 0.11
